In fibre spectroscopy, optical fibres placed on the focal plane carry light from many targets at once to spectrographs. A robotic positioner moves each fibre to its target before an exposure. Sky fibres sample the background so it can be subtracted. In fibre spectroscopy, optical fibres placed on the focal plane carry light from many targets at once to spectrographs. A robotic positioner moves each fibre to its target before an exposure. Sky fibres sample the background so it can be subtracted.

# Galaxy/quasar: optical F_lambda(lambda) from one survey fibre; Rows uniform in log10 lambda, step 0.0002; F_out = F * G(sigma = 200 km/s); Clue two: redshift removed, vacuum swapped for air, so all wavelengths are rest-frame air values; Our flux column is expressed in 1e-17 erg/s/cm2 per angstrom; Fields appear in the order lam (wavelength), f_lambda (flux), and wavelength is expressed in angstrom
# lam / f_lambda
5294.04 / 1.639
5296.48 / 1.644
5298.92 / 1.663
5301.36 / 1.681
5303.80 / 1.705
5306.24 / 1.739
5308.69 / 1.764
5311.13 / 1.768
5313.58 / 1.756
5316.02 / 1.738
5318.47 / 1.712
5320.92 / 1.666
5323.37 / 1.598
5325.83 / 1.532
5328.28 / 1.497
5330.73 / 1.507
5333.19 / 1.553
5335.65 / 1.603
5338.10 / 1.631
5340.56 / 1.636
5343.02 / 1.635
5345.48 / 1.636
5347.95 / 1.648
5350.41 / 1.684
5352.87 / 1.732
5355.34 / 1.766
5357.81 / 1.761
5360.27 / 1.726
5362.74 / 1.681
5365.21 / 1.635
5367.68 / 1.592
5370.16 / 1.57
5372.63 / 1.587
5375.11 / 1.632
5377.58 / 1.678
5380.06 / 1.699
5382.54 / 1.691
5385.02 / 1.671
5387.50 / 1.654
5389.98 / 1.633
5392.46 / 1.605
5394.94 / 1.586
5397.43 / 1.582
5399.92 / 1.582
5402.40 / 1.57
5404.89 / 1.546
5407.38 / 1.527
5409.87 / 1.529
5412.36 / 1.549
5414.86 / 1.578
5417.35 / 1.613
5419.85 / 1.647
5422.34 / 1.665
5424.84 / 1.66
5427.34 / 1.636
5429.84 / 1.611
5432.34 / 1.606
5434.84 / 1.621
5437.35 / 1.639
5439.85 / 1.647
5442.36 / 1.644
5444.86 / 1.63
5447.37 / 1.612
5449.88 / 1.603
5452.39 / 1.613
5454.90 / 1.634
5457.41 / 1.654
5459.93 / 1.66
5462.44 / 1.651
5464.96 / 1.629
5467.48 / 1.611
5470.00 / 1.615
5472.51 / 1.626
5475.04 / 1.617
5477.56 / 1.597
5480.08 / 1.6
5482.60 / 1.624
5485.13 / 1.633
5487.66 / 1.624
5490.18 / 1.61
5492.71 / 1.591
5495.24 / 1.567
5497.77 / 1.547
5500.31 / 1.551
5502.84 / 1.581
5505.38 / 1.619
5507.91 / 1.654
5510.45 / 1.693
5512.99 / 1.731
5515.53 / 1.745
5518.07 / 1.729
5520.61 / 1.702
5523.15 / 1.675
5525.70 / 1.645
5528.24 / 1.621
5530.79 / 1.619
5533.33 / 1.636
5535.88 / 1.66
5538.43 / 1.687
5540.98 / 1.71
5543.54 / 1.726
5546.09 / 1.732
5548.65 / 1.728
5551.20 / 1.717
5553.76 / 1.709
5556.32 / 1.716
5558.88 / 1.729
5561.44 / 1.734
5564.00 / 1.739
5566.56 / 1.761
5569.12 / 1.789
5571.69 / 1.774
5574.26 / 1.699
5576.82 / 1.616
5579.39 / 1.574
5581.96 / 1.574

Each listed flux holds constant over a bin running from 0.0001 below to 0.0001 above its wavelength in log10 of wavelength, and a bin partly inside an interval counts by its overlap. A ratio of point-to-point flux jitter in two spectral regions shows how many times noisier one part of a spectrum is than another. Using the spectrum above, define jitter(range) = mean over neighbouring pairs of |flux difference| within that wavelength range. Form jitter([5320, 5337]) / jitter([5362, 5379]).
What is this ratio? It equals 1.3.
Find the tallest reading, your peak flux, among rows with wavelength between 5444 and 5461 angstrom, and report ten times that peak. 16.6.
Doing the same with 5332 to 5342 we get 16.4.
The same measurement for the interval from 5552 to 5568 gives 17.6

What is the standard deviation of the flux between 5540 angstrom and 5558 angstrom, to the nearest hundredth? 0.01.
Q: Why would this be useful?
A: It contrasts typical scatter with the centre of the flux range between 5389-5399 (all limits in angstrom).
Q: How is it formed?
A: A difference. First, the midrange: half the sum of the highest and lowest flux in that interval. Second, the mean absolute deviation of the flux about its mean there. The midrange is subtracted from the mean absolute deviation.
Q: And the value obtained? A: -1.59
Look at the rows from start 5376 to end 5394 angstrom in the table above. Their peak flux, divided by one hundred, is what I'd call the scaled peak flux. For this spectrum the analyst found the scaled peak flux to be 0.0170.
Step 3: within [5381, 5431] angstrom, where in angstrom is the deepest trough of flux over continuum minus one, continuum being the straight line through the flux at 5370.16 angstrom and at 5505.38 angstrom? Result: 5407.38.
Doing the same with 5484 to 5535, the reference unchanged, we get 5497.77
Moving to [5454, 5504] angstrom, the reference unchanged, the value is 5497.77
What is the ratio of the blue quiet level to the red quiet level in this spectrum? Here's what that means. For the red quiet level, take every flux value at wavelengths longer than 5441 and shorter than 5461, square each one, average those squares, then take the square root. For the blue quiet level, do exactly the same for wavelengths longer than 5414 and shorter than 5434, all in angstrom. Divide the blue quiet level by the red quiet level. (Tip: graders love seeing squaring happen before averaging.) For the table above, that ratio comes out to 1.00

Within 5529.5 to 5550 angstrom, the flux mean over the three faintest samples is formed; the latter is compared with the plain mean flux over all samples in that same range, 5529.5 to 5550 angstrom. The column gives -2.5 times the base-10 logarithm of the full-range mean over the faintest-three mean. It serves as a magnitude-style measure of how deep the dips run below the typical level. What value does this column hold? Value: -0.032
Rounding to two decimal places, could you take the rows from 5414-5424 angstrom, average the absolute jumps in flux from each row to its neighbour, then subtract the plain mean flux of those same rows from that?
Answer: -1.60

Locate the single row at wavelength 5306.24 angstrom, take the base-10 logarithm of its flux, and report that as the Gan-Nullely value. 0.240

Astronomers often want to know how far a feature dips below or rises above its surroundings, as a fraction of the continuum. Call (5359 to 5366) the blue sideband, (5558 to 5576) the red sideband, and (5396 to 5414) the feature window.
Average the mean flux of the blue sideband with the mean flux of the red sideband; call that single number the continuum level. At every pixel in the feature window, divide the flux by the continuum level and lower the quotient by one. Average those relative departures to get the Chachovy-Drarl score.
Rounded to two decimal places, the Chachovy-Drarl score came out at -0.09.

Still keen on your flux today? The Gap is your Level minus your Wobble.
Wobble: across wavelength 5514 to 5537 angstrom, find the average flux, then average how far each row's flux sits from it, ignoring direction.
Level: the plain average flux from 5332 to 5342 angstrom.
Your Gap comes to 1.57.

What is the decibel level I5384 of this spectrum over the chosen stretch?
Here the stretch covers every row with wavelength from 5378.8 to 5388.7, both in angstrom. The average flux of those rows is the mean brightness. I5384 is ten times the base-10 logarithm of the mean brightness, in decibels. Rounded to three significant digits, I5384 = 2.25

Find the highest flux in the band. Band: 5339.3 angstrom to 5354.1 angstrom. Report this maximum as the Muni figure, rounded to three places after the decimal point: 1.732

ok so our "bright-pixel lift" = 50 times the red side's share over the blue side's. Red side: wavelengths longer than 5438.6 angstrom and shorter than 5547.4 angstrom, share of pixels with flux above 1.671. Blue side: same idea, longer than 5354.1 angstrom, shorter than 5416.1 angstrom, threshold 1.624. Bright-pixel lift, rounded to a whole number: 24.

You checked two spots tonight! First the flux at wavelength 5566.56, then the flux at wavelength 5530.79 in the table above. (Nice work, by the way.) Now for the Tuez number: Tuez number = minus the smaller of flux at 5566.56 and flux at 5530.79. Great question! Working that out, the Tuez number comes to -1.62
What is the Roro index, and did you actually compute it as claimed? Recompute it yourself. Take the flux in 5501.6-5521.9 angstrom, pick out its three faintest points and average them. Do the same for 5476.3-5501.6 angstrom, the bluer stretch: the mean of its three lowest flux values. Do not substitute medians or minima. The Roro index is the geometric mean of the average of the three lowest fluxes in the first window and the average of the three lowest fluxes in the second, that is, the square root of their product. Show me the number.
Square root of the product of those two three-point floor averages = 1.59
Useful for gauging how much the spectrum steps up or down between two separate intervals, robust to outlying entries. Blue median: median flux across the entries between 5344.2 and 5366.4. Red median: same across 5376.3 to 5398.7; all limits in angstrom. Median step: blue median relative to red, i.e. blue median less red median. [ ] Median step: 0.03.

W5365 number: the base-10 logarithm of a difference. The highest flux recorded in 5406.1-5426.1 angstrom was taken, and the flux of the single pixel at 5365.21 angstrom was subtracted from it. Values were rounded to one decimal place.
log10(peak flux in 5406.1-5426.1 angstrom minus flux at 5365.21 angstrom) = -1.5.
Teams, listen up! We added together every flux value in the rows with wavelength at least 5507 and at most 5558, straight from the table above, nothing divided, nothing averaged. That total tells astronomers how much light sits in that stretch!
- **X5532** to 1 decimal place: 33.8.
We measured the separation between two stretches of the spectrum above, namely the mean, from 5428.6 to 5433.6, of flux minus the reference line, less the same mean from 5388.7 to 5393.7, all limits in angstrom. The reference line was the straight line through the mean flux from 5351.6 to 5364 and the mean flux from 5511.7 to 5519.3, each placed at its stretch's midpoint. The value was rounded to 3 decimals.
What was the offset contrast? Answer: -0.011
